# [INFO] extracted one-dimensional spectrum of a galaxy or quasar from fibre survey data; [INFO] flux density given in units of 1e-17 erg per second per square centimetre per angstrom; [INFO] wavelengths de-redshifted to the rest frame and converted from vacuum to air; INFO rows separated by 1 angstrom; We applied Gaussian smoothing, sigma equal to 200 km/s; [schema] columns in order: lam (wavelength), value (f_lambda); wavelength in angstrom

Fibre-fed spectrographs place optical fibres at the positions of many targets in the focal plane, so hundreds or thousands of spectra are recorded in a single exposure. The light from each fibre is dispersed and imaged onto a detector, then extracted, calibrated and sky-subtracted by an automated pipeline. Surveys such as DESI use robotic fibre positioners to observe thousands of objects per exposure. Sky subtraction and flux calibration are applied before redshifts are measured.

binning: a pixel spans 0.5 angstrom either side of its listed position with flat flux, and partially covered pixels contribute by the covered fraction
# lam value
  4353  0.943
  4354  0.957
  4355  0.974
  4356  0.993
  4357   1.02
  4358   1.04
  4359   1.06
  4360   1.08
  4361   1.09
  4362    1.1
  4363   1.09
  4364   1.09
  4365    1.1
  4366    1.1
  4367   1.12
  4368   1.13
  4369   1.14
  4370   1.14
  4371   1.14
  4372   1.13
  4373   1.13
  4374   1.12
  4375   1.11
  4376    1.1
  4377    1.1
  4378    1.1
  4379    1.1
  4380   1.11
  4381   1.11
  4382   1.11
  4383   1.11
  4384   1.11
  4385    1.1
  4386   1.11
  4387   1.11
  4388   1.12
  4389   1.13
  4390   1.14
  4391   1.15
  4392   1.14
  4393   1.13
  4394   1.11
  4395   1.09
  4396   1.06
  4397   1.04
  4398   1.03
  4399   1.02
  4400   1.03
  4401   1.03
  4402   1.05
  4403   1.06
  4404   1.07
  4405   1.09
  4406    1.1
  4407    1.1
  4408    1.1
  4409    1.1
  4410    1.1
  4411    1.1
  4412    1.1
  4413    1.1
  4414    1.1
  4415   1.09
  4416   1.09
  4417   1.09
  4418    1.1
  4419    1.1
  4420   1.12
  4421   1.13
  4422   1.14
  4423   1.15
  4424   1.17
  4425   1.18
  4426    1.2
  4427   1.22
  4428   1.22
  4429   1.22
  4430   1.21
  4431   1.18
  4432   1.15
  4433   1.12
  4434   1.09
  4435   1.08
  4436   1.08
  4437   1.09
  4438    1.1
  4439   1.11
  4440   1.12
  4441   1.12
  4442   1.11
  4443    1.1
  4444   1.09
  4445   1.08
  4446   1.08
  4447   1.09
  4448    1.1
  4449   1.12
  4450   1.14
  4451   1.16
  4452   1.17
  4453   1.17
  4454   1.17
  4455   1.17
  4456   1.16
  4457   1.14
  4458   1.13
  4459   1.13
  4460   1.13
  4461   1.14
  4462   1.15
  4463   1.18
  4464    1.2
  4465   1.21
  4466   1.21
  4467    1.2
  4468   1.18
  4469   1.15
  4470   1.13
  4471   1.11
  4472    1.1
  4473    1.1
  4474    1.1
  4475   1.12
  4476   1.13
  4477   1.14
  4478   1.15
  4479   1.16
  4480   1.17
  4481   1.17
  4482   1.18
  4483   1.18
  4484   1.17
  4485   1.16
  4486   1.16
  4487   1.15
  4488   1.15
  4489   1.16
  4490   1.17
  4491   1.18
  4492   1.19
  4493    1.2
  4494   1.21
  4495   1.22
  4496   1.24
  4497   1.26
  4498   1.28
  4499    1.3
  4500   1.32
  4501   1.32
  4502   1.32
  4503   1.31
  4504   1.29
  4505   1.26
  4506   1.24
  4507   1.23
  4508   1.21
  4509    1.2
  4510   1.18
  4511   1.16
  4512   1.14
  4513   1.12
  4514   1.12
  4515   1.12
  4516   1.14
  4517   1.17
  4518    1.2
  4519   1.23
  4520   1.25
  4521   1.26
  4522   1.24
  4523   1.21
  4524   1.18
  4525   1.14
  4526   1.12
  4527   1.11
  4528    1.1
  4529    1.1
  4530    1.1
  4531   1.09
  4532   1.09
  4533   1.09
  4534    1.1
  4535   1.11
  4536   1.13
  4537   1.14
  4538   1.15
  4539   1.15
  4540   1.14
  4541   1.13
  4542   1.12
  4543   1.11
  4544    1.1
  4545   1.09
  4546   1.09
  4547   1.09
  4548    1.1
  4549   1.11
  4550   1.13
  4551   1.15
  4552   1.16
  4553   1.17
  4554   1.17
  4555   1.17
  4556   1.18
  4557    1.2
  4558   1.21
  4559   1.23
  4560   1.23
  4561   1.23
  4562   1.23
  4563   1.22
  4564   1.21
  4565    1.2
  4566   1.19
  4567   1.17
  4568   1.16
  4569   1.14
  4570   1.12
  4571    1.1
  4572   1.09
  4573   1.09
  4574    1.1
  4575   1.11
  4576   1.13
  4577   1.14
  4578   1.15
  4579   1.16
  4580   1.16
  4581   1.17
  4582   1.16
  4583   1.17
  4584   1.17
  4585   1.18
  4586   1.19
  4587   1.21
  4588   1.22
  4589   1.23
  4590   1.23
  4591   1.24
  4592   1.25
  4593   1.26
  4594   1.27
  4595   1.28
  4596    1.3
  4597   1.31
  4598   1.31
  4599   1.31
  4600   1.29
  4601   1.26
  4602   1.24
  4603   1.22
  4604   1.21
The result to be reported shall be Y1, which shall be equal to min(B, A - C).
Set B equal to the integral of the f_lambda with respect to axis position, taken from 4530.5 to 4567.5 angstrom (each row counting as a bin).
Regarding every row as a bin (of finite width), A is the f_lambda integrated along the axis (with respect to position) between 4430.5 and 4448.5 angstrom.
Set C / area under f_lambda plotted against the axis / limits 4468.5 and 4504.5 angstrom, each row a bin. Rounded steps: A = 20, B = 43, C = 43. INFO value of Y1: -23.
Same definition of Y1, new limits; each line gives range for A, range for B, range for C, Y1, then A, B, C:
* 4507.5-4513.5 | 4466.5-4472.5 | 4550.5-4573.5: -20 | 7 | 7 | 27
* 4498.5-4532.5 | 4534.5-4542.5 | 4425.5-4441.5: 9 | 41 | 9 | 18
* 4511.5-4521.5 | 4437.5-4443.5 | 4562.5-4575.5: -3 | 12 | 7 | 15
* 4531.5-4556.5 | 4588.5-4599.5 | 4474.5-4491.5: 8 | 28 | 14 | 20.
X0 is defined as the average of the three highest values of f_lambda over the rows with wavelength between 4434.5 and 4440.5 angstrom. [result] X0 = 1.11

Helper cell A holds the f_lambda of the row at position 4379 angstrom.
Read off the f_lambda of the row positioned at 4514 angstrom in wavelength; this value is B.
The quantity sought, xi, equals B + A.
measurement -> 2.22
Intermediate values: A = 1.1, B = 1.12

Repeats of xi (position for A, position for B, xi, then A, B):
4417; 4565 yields 2.29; 1.09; 1.2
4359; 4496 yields 2.30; 1.06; 1.24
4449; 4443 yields 2.22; 1.12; 1.1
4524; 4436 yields 2.26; 1.18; 1.08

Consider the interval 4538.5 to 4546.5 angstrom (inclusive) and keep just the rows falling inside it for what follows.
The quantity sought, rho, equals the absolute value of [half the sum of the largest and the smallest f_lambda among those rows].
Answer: 1.12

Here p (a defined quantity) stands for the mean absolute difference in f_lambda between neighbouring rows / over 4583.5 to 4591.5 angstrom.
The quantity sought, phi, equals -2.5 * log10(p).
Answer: 5.0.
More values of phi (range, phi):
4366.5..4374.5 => 5.6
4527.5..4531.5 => 6.2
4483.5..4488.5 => 5.8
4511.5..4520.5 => 4.3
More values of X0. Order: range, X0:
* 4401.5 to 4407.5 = 1.10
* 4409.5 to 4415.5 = 1.10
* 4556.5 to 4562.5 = 1.23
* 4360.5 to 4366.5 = 1.10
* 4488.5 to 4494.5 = 1.20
